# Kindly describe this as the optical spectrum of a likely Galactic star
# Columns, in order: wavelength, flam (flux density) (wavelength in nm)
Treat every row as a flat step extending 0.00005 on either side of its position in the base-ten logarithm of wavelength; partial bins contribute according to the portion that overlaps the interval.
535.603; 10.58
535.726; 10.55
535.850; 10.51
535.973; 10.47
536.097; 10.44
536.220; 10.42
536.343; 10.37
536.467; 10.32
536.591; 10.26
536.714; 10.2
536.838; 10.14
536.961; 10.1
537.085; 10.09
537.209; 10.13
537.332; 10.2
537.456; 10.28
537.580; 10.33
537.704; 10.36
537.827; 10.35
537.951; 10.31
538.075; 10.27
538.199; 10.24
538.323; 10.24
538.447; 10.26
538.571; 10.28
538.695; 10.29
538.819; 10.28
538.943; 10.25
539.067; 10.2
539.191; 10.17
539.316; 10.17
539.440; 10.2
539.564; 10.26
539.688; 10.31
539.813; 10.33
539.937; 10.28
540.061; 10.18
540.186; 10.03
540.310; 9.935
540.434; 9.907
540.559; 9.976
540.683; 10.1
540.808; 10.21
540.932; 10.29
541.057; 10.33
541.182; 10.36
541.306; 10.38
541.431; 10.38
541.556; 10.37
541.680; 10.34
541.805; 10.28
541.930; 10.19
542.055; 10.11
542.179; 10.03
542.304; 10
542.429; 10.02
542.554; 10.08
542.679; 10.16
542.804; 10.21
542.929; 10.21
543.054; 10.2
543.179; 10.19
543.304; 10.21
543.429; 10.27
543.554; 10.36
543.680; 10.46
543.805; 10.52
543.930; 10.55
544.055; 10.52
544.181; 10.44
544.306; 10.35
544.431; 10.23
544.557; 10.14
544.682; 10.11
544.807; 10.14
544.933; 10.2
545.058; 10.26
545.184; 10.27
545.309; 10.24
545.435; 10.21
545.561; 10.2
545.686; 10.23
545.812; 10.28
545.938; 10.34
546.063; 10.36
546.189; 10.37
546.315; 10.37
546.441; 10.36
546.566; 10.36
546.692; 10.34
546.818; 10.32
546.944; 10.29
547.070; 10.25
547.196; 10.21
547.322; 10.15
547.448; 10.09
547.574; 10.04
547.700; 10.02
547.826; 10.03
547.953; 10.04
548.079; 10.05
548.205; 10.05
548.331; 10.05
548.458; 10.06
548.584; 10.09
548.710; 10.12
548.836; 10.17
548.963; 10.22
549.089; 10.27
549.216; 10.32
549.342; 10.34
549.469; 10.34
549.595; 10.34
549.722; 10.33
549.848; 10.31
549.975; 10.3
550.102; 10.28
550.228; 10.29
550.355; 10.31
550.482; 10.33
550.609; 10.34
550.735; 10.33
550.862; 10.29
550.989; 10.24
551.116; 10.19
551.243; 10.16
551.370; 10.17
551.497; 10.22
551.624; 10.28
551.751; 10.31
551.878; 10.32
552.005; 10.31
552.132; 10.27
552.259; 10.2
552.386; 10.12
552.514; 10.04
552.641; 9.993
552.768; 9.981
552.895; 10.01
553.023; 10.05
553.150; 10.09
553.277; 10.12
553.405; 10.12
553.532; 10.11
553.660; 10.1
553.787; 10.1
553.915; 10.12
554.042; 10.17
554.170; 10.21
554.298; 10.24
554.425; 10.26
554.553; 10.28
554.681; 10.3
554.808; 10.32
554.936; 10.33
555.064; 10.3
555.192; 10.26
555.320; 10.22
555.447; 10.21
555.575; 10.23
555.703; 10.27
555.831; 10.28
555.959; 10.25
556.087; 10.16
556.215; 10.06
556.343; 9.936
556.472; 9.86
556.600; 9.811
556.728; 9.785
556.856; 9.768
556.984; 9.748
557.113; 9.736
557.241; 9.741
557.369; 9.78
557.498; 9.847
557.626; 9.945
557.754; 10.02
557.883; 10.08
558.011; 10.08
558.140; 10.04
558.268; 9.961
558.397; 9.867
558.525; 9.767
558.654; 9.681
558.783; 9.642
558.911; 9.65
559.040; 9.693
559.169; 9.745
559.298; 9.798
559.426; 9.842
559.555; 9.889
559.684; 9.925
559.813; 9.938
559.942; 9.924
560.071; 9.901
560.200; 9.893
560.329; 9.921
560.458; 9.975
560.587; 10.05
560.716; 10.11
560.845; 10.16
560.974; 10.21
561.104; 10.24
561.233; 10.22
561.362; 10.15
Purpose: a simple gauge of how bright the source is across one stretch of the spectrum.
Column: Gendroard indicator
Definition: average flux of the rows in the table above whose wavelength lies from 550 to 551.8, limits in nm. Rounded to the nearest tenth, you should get 10.3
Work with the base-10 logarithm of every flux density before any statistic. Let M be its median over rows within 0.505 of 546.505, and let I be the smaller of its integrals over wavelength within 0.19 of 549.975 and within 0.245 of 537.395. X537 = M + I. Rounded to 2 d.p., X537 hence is 1.40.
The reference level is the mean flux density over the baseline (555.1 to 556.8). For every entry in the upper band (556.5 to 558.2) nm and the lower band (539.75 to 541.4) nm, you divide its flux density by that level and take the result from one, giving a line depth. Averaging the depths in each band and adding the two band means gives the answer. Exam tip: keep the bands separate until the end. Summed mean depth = 0.015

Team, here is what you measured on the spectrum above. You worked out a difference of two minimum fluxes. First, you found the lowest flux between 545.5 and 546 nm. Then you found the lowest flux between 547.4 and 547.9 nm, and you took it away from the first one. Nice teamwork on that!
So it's 0.18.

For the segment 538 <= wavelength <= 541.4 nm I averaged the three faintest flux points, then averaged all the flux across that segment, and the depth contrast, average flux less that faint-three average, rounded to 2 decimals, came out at 0.27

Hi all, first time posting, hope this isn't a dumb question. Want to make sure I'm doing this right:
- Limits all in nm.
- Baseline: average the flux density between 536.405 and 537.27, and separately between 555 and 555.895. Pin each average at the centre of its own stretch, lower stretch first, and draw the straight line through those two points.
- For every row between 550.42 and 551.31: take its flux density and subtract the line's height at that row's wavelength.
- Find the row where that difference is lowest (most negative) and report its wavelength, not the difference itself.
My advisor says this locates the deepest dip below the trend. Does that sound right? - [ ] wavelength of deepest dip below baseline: 551.243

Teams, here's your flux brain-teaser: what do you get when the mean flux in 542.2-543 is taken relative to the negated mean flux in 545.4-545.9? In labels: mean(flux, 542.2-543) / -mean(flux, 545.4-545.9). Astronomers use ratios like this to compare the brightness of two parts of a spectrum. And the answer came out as -0.99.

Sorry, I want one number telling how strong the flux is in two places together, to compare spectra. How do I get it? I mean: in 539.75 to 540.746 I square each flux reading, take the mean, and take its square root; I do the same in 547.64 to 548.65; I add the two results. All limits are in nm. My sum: 20.1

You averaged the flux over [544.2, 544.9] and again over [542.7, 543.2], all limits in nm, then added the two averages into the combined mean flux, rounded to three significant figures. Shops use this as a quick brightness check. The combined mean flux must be 20.4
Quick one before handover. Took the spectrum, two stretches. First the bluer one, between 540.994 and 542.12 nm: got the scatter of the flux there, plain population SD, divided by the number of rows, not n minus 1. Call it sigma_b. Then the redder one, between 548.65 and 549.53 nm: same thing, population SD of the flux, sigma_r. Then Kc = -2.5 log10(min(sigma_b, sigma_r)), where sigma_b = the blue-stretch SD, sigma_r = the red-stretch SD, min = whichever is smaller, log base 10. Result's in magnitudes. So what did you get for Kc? 2.73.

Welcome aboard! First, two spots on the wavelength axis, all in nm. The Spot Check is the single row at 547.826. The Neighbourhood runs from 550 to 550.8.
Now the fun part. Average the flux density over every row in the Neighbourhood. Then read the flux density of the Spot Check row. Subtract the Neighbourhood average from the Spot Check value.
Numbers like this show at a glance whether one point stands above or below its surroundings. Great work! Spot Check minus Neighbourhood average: -0.28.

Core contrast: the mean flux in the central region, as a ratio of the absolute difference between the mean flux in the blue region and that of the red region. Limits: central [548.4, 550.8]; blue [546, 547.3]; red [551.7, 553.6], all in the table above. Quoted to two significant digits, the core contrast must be 55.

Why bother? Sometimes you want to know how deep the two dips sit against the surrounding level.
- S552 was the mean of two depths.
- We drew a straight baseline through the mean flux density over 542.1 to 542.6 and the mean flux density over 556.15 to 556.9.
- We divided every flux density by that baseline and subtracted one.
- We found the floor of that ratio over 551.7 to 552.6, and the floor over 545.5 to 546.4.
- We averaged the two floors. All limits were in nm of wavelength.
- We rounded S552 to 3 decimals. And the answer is 0.016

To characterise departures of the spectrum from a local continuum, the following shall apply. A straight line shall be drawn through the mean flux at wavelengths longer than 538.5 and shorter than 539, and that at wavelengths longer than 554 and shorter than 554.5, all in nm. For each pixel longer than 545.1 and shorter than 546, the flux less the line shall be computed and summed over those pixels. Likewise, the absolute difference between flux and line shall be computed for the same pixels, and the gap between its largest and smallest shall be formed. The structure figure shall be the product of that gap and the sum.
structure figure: 0.00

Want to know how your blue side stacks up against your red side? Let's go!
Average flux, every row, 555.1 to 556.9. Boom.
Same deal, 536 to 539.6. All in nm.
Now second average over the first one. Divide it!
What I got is 1.02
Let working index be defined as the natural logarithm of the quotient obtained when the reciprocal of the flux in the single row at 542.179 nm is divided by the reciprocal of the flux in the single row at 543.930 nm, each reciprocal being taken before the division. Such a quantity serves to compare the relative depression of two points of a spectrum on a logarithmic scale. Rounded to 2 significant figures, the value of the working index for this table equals 0.051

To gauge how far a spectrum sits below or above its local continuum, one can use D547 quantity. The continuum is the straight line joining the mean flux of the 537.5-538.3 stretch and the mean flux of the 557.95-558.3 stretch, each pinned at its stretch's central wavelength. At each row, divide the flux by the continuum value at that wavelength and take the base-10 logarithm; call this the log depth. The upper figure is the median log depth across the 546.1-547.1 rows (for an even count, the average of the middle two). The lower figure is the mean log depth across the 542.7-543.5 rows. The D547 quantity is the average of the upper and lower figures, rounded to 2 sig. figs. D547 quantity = 0.0029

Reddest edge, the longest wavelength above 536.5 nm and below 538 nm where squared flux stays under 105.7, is 537.456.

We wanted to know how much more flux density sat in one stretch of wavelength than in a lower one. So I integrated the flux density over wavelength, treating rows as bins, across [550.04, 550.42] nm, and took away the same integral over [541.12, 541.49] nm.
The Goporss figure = 0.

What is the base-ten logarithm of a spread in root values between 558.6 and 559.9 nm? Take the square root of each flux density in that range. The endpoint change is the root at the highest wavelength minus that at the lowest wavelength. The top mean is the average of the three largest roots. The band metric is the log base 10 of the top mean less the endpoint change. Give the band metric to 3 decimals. 0.493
